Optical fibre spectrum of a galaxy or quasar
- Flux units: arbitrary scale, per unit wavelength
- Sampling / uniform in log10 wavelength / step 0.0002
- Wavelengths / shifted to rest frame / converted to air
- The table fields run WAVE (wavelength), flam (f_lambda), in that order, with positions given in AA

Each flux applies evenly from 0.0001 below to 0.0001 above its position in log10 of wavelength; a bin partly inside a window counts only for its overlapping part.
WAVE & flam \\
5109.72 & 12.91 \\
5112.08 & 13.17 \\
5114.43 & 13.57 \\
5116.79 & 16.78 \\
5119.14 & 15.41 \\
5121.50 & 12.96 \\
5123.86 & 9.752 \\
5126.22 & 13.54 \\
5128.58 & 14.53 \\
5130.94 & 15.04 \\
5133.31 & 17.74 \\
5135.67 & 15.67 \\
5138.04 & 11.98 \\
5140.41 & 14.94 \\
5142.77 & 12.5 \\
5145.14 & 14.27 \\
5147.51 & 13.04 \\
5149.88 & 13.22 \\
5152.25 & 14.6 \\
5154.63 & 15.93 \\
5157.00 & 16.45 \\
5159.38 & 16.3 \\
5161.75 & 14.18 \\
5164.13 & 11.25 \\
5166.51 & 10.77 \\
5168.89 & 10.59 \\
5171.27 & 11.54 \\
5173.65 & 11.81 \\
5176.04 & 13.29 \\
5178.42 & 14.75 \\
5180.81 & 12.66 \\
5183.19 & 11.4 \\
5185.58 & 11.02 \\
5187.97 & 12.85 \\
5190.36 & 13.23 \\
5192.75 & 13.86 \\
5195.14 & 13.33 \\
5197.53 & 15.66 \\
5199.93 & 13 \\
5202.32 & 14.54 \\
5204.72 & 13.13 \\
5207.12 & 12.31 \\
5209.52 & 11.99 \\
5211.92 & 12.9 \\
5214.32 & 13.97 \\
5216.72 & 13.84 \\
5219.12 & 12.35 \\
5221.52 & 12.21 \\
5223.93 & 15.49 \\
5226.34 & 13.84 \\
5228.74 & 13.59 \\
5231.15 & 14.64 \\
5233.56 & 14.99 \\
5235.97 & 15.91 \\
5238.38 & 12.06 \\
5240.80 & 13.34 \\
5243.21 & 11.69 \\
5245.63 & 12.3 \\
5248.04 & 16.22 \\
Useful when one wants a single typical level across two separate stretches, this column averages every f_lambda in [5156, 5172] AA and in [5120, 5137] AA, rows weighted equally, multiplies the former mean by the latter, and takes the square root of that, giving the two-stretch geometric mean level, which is 13.6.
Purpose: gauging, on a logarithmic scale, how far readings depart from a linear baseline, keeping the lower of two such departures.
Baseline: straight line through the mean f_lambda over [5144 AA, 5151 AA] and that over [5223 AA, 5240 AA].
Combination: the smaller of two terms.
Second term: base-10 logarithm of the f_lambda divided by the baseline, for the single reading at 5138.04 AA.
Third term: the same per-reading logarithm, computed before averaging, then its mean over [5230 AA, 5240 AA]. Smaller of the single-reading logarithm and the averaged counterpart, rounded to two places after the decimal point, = -0.05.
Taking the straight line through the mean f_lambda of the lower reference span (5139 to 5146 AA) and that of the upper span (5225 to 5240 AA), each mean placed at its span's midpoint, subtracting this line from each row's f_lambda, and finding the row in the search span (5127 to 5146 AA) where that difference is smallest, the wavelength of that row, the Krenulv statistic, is 5138.04 AA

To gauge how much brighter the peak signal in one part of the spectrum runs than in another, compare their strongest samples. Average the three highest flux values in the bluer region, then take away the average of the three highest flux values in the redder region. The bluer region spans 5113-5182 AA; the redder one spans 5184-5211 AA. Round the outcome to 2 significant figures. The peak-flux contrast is 2.3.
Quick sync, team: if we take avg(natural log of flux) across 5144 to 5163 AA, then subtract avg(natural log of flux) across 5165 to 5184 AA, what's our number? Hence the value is 0.20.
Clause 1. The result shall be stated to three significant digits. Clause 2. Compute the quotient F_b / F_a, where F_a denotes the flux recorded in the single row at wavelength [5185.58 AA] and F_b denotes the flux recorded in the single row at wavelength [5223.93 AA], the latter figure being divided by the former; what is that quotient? 1.41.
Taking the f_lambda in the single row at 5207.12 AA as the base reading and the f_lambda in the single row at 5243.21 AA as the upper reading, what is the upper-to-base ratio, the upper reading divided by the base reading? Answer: 0.95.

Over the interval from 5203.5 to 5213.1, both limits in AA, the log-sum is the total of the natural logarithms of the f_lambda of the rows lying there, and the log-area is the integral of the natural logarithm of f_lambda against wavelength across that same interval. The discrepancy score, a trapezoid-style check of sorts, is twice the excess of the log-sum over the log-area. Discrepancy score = -28.3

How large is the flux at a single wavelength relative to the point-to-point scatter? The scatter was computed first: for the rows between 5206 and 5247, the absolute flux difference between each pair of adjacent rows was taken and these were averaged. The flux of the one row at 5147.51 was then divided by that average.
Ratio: 11.0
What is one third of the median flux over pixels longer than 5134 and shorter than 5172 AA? 4.57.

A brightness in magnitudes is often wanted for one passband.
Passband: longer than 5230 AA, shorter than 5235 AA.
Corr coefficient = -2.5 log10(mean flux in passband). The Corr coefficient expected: -2.93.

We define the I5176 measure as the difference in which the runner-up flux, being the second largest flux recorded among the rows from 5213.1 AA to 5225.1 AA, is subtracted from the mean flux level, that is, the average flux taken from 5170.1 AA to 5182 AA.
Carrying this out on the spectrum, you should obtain -1.2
